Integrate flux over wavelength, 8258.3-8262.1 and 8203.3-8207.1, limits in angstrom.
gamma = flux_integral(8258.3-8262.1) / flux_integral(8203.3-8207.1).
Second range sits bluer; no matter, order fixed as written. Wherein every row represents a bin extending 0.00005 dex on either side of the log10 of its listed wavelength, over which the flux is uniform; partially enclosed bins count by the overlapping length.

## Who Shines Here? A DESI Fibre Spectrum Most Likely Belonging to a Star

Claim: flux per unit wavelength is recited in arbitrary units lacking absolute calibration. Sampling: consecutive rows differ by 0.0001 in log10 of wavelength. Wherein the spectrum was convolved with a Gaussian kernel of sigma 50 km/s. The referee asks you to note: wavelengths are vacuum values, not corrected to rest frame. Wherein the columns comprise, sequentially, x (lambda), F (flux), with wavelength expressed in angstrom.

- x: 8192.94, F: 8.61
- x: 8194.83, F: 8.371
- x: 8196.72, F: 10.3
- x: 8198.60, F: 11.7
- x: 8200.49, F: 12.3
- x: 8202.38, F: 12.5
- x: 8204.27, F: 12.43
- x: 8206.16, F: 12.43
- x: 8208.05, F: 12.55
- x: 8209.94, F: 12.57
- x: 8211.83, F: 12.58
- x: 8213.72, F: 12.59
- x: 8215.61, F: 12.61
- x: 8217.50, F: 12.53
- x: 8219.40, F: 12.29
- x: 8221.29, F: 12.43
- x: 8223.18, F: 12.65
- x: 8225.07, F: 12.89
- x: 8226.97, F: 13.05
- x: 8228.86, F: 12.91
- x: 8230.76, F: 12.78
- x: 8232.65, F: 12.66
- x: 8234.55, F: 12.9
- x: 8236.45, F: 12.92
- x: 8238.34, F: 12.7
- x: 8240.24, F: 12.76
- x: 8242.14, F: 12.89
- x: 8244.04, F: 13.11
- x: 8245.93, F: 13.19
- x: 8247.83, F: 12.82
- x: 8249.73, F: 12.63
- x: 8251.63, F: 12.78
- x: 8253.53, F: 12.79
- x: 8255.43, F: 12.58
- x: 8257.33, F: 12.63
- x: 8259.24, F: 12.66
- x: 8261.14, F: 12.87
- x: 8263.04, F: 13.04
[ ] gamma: 1.0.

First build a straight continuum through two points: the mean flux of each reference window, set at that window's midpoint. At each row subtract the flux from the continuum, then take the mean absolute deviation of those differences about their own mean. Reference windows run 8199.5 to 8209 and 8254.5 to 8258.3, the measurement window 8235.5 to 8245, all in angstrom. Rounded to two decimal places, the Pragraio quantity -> 0.11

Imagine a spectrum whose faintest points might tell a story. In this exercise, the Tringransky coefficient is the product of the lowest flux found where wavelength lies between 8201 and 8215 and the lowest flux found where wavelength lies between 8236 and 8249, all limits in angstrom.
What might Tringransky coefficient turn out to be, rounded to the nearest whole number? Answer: 158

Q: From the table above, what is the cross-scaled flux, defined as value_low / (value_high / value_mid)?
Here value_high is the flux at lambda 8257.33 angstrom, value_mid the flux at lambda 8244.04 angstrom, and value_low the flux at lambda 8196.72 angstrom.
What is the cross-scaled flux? 10.7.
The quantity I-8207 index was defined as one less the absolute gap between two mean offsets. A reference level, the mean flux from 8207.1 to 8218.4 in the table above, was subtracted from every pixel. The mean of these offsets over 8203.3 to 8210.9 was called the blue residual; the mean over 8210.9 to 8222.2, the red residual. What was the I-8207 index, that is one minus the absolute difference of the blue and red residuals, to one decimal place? 1.0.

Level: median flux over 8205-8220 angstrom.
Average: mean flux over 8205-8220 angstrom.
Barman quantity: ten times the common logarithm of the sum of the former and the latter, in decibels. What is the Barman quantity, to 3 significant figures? 14.0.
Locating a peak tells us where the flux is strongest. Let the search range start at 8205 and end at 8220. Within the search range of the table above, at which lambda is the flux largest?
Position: 8215.61 angstrom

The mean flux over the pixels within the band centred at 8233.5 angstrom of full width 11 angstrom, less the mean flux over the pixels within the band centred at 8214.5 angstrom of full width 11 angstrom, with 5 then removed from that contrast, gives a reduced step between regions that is -4.7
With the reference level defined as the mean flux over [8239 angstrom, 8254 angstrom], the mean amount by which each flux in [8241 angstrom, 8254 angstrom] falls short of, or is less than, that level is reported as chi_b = -0.02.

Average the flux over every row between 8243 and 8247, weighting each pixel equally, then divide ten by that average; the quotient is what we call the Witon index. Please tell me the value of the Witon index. 0.760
